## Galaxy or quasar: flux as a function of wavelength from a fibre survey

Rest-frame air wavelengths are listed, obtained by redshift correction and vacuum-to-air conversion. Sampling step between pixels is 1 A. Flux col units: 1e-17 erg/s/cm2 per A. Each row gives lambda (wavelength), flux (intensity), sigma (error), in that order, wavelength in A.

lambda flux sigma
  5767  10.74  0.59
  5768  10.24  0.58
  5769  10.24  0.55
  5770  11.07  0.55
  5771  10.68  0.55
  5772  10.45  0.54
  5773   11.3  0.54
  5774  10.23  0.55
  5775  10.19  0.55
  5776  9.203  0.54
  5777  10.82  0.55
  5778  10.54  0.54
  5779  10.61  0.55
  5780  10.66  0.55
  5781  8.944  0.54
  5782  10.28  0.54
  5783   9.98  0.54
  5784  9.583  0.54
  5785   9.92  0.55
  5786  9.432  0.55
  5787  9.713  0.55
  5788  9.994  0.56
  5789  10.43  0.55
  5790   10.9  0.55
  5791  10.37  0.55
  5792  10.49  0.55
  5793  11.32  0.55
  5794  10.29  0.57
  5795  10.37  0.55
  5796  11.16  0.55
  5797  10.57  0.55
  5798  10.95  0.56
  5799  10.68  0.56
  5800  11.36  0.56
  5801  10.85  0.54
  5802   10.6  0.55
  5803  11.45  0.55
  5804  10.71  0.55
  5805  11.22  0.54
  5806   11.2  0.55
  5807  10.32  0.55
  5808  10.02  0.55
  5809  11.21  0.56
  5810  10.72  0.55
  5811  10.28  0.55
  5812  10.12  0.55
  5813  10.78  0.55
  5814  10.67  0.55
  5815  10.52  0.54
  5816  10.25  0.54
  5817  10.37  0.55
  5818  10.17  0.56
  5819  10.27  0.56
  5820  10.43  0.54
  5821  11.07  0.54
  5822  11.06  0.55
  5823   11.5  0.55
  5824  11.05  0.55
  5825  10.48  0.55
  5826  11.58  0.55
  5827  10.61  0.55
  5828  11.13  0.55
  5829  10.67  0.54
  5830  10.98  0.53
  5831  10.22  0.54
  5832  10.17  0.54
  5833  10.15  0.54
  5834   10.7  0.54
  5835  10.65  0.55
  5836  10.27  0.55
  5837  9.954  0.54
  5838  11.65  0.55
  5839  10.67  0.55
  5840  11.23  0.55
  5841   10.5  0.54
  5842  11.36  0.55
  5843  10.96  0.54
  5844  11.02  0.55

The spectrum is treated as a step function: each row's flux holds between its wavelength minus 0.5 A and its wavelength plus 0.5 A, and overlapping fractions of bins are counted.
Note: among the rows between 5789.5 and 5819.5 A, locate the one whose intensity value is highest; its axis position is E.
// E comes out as 5803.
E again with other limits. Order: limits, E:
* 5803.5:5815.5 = 5805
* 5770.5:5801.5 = 5800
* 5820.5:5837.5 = 5826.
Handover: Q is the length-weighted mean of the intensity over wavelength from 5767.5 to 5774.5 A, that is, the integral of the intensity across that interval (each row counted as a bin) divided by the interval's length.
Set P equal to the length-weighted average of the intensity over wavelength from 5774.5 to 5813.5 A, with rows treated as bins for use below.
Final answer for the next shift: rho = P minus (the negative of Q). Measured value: 21.1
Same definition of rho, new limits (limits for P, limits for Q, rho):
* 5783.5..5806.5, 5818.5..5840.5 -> 21.3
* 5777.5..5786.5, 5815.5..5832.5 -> 20.7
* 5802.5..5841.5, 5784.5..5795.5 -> 21.0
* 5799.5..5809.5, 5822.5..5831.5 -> 21.8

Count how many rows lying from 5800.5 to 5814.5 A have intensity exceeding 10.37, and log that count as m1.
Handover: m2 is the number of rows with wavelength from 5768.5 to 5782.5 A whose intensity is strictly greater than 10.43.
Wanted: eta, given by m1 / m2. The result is 1.25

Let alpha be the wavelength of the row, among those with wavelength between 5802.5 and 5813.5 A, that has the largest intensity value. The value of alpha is 5803 A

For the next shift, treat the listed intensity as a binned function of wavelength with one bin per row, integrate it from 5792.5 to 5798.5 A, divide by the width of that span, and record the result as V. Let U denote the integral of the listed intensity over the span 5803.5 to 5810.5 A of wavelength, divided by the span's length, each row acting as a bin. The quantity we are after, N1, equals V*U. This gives 116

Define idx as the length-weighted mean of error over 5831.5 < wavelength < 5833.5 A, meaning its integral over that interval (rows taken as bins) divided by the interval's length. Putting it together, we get 0.540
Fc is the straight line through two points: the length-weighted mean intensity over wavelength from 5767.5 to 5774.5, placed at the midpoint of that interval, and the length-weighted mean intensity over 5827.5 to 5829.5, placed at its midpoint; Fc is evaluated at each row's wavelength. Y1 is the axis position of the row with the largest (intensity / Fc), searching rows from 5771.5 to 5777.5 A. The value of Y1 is 5773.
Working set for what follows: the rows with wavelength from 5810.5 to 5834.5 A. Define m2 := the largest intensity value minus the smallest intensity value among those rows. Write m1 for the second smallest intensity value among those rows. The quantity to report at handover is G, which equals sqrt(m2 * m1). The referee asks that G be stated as 3.85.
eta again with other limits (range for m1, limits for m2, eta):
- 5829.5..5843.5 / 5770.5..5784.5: 1.29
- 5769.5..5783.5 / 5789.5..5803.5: 0.73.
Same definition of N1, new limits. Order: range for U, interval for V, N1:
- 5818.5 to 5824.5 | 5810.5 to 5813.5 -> 113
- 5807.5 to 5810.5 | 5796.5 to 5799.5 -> 114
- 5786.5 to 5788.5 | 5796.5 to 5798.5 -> 106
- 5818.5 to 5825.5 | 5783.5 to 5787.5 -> 105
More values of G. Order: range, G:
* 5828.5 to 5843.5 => 4.15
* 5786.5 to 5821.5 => 4.17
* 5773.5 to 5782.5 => 4.16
